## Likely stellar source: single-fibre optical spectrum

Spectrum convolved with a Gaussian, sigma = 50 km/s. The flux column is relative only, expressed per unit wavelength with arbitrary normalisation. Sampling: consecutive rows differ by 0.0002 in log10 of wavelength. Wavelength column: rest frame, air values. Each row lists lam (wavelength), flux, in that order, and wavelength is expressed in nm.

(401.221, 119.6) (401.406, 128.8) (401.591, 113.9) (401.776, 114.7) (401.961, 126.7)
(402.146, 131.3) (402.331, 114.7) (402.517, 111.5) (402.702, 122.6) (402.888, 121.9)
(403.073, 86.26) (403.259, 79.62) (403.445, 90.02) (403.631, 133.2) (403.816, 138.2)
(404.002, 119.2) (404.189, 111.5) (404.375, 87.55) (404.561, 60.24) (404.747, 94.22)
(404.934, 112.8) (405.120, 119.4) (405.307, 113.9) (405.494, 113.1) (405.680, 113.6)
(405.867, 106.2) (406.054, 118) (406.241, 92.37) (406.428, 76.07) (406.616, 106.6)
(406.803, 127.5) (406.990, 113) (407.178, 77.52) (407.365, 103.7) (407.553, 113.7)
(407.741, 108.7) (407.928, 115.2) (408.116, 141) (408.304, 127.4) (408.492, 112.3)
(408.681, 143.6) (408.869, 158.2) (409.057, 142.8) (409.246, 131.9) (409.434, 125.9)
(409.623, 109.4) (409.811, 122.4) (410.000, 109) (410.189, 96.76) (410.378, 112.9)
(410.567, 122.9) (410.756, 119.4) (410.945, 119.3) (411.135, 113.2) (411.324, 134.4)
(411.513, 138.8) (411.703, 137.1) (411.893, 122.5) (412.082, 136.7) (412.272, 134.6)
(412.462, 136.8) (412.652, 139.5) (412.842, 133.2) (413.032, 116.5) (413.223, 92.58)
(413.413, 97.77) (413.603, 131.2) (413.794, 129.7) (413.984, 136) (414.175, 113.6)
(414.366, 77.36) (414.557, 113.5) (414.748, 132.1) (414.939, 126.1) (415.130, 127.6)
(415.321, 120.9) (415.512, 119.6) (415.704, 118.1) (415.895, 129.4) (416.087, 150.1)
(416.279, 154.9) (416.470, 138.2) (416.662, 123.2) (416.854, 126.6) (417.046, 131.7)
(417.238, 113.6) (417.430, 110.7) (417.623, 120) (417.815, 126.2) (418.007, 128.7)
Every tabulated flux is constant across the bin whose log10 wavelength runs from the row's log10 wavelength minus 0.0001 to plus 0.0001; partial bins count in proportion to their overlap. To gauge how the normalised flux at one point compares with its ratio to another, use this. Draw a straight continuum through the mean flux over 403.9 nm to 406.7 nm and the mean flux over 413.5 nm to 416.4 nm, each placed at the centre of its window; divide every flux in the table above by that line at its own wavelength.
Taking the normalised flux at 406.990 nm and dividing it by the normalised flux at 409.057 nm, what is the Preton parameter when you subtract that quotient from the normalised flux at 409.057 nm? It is 0.45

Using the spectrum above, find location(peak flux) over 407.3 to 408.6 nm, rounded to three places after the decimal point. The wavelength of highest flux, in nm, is 408.116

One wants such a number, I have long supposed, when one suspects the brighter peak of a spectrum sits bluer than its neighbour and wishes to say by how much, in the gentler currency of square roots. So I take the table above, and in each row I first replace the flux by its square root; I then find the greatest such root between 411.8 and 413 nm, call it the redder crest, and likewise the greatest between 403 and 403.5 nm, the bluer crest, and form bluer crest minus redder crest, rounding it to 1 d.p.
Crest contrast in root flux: -2.3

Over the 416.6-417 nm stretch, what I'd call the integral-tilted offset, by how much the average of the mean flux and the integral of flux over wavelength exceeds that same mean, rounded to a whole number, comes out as -38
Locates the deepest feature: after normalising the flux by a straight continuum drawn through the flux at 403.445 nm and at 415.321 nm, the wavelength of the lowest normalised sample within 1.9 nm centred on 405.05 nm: 404.561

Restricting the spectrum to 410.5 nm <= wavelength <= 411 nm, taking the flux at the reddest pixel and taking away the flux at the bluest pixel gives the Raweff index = -4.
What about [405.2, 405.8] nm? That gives 0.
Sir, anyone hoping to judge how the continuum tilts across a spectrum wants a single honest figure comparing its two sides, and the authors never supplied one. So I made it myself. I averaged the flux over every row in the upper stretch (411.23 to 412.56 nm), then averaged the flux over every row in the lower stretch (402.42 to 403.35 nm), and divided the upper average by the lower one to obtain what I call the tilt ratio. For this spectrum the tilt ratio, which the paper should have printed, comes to 1.29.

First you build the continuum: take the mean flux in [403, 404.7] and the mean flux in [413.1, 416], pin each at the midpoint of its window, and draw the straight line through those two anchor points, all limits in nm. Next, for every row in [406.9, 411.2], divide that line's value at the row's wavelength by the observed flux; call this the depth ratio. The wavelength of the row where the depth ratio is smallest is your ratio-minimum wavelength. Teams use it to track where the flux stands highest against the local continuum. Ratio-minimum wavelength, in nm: 408.869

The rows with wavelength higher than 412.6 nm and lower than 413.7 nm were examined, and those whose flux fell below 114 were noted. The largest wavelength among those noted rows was 413.413 nm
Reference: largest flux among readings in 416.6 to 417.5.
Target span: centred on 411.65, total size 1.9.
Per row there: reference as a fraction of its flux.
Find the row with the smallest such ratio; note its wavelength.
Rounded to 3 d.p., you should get 411.513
